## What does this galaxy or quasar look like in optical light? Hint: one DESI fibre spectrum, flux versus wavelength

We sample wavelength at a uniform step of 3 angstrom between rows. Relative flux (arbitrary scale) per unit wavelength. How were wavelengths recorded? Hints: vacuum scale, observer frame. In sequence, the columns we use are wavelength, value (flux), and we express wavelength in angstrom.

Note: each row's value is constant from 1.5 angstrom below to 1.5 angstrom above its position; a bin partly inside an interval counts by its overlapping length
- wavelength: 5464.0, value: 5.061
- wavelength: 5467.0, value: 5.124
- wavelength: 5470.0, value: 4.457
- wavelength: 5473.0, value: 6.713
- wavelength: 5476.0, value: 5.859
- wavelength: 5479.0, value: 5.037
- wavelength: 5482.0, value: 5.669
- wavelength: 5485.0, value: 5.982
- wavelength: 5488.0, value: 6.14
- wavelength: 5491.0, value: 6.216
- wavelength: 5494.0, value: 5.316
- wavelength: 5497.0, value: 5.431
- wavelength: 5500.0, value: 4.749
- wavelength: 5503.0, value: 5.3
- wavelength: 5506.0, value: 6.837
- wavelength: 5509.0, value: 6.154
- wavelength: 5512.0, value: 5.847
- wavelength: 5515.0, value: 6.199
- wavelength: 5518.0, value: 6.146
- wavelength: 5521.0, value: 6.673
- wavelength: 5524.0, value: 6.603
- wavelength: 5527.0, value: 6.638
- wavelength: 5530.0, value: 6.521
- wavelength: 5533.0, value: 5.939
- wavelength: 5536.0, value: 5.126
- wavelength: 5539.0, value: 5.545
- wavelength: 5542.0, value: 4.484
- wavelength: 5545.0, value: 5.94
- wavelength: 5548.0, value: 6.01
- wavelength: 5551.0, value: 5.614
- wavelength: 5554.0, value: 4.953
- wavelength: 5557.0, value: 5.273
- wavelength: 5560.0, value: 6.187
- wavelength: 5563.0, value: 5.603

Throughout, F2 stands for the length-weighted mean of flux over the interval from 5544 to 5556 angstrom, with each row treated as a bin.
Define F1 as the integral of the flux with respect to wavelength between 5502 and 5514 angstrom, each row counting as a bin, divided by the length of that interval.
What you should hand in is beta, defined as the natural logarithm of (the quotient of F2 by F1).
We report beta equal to -0.08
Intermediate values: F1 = 6.1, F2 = 5.6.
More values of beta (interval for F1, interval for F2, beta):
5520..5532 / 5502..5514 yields -0.08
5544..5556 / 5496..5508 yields 0.00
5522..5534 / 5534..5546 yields -0.20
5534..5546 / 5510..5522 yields 0.16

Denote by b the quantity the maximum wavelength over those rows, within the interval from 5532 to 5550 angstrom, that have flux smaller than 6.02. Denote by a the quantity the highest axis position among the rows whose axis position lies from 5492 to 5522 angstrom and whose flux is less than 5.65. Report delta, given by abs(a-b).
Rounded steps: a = 5503.0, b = 5548.0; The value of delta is 45 angstrom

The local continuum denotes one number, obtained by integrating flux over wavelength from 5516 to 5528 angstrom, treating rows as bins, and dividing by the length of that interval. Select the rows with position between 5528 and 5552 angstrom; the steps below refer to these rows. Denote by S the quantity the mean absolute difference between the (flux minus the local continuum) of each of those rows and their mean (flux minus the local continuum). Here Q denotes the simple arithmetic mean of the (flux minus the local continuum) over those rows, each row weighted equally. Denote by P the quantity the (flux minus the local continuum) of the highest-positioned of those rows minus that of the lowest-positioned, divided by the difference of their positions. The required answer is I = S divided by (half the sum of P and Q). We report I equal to -1.0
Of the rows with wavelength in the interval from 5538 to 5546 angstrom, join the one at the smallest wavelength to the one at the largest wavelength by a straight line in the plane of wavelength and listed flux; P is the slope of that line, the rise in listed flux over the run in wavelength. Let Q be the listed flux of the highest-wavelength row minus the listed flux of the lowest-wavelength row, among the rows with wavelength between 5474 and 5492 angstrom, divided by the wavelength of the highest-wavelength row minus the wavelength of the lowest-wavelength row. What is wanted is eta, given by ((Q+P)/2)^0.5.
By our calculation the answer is 0.212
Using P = 0.07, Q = 0.02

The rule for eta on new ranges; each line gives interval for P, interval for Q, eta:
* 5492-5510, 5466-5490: 0.228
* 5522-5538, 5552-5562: 0.203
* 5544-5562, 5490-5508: 0.170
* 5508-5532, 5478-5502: 0.043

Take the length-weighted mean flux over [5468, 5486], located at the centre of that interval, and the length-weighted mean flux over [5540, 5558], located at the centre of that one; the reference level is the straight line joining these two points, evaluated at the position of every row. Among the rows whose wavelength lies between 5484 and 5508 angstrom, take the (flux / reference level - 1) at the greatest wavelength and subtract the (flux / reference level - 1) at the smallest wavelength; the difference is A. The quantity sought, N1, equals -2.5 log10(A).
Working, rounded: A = 0.17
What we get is 1.9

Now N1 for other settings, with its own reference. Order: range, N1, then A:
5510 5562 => 2.6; 0.09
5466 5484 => 2.4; 0.10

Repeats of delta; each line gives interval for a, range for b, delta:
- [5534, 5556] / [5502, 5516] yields 42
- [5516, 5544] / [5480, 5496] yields 48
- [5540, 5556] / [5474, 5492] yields 69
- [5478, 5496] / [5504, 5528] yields 18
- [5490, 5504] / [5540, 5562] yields 54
